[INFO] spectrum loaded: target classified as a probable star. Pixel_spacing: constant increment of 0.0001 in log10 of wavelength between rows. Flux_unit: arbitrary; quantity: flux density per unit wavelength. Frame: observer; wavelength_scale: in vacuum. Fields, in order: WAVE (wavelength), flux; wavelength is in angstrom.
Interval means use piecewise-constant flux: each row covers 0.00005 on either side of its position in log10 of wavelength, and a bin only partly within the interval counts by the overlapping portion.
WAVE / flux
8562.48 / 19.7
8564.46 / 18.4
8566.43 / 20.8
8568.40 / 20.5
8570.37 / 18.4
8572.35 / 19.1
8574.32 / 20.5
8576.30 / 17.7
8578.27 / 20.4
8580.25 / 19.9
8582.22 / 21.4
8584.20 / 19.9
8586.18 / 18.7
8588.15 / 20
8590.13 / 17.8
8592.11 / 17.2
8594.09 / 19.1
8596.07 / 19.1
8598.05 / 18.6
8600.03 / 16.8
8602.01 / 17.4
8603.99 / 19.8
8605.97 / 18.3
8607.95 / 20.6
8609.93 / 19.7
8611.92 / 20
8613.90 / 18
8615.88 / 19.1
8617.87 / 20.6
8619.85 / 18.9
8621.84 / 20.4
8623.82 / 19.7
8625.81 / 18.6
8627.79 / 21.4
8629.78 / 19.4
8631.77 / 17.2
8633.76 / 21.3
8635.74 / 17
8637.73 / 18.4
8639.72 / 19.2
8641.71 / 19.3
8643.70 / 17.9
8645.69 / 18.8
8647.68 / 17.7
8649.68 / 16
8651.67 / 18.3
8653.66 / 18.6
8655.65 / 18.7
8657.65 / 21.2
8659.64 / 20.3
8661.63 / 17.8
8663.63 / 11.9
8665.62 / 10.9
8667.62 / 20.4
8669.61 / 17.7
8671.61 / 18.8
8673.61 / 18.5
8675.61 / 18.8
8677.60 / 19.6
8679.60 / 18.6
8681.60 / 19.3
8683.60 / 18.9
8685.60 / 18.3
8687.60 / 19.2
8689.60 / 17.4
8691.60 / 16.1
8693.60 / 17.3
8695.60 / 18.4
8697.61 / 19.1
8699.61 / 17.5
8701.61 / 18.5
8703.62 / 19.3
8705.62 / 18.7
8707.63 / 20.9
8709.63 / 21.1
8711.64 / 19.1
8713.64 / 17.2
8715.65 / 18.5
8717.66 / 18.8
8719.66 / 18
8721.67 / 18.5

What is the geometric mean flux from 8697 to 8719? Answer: 18.9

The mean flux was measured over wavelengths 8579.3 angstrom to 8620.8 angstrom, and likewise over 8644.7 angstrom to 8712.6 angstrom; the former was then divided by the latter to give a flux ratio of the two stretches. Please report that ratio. 1.04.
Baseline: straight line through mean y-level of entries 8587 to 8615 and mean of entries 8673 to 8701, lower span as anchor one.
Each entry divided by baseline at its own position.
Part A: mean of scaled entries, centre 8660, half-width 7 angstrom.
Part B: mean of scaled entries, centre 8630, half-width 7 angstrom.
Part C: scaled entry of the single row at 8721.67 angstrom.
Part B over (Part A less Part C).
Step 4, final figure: -11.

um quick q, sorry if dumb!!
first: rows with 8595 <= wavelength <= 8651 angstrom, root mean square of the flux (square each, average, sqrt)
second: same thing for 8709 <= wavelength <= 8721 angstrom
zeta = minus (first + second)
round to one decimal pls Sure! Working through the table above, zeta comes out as -37.8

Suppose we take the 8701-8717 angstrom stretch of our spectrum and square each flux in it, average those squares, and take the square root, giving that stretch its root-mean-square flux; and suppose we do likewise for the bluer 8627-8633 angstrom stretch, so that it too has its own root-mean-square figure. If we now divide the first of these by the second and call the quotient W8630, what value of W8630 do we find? 0.99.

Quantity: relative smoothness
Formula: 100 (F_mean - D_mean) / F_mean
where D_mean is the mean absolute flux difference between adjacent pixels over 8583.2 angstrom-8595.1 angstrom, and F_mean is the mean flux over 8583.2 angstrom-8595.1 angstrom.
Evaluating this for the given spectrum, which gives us 92.3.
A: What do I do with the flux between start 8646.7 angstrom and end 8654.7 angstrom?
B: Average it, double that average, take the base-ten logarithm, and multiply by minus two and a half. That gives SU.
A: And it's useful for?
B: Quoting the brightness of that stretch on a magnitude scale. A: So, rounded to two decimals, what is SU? -3.87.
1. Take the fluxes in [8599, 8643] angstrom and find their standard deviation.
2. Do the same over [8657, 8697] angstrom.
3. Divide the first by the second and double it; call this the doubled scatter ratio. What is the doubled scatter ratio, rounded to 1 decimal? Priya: 1.1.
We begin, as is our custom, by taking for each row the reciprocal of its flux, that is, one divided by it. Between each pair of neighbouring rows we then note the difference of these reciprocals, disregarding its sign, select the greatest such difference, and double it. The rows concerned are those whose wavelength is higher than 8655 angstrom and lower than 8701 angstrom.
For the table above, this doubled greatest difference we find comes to 0.09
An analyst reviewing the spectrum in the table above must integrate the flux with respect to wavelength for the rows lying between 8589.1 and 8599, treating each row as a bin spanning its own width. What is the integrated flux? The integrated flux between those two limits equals 182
